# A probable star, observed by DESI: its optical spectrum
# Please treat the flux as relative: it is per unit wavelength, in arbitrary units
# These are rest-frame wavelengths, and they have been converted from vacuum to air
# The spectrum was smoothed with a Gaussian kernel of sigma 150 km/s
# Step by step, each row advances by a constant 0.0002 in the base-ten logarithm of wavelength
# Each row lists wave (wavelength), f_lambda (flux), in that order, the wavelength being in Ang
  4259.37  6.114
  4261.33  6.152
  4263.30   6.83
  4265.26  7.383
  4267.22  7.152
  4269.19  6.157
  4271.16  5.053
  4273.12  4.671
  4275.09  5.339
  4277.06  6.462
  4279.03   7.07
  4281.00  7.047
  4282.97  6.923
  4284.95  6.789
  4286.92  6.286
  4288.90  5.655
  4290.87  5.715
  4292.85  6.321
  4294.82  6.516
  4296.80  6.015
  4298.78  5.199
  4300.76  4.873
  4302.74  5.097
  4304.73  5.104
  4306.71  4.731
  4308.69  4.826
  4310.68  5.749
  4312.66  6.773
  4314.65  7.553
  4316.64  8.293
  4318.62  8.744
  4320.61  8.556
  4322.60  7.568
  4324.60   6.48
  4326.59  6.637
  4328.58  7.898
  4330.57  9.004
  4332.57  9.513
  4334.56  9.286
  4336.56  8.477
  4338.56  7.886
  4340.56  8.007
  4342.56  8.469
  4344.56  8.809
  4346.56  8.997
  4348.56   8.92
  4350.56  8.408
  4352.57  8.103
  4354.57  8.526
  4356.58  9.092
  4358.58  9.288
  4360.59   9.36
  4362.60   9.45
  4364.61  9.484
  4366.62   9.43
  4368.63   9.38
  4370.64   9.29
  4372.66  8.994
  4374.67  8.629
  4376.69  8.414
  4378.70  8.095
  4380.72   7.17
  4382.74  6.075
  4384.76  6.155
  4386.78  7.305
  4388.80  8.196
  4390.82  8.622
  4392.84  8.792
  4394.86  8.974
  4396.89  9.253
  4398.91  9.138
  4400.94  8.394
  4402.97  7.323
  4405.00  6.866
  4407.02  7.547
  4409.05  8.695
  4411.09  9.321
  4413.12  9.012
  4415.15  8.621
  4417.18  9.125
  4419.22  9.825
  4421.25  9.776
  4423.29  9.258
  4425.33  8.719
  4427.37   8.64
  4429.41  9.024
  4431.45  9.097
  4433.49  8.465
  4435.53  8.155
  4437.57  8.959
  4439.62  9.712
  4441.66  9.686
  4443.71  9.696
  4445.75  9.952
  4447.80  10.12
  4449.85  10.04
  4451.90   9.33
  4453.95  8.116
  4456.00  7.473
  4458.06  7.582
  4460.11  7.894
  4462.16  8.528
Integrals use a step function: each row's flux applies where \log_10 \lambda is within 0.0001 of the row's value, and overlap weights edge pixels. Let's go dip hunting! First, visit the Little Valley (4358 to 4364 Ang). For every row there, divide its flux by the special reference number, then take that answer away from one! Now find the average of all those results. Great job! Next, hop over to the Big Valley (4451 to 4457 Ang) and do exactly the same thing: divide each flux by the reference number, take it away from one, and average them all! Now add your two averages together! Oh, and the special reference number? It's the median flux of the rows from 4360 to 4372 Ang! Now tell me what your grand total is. 0.12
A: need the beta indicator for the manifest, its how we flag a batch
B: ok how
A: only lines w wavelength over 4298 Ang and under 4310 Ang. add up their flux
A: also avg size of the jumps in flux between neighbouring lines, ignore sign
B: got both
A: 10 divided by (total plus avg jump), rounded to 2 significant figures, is 0.33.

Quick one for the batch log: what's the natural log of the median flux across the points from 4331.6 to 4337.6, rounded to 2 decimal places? 2.23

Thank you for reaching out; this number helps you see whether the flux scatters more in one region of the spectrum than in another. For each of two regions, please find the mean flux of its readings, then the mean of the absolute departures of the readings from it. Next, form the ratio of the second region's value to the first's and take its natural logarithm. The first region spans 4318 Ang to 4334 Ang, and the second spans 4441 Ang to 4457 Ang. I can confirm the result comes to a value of -0.18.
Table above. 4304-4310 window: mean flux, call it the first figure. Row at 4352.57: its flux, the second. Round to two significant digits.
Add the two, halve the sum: 6.5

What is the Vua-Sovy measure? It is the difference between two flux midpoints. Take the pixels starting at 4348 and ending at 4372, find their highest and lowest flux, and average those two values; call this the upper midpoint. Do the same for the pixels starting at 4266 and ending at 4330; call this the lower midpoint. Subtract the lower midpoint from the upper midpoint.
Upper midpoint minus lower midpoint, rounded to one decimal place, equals 2.1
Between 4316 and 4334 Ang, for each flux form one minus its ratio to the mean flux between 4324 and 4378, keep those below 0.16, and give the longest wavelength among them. 4332.57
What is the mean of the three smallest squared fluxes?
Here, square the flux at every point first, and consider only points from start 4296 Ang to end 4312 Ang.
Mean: 23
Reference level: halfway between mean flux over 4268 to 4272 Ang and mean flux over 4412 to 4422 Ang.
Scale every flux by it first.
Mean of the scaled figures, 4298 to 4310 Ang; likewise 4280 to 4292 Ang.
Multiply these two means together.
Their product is 0.6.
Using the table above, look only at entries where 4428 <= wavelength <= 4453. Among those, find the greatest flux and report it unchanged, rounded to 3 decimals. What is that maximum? 10.120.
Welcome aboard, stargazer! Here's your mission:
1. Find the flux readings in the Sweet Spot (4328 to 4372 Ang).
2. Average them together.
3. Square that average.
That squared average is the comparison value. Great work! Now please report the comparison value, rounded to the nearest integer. 79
